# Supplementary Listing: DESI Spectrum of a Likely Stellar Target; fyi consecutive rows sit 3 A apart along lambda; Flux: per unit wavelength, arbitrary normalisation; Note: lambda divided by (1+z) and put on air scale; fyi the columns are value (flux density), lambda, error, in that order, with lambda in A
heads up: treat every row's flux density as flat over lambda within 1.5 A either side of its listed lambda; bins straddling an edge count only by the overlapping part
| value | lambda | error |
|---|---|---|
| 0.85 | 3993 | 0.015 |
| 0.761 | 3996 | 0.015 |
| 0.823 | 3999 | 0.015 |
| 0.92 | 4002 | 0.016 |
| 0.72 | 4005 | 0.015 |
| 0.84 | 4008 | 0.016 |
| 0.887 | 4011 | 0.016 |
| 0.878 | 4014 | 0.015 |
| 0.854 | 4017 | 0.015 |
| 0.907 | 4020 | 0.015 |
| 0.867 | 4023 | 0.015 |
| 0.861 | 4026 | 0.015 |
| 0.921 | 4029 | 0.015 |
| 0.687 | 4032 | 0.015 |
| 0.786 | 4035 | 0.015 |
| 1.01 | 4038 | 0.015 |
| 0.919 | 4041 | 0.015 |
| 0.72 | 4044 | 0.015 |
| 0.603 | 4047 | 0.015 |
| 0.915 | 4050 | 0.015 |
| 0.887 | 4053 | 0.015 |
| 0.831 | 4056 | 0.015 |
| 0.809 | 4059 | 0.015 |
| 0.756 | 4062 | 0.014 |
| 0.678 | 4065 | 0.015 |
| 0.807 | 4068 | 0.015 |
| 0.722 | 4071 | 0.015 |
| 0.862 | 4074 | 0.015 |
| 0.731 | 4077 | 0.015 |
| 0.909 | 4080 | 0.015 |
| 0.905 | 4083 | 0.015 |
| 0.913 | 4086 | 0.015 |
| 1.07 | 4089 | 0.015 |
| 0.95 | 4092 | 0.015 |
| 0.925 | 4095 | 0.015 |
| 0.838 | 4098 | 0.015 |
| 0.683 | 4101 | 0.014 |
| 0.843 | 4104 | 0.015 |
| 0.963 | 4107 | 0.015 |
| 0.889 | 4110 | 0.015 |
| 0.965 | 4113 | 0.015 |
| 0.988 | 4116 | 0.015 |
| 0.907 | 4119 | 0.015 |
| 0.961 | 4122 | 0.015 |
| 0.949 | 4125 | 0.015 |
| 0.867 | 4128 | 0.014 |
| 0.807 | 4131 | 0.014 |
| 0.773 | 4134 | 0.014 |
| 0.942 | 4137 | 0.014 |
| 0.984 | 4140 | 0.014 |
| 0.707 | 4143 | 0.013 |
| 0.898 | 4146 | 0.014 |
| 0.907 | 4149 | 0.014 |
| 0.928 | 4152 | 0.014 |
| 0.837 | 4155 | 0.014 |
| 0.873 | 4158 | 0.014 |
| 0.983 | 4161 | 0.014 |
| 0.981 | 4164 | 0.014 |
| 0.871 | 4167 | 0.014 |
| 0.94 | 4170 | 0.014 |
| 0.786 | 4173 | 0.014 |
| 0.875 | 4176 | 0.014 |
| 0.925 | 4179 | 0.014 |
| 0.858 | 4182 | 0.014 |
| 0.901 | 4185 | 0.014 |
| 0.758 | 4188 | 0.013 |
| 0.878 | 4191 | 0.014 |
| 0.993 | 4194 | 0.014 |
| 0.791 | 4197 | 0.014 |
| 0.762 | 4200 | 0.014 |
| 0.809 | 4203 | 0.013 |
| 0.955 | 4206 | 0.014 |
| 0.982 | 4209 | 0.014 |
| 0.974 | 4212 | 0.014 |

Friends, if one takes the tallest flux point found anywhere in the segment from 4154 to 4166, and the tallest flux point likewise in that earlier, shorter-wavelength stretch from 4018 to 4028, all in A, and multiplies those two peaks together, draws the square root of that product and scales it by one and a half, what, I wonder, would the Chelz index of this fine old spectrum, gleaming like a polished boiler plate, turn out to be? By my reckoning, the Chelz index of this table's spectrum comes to 1.416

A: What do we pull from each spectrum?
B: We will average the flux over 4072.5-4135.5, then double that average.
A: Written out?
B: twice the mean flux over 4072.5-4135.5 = 1.78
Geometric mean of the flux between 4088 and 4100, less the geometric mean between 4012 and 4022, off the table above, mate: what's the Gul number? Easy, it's 0.06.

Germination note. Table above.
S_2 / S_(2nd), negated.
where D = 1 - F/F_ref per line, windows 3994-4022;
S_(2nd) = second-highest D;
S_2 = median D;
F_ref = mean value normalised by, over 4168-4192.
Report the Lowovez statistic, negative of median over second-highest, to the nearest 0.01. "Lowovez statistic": -0.11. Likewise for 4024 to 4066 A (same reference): -0.24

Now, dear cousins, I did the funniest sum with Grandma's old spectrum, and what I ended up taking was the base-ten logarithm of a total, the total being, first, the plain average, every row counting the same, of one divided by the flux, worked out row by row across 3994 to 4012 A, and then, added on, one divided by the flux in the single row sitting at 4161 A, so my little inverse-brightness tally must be 0.350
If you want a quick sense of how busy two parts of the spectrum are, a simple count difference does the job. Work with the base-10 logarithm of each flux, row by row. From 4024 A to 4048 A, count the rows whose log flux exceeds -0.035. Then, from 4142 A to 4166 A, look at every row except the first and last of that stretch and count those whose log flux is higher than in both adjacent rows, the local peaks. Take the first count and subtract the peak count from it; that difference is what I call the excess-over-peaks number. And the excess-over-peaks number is -1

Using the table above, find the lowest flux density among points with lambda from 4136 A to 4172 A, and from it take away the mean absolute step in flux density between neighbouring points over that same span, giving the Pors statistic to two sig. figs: 0.62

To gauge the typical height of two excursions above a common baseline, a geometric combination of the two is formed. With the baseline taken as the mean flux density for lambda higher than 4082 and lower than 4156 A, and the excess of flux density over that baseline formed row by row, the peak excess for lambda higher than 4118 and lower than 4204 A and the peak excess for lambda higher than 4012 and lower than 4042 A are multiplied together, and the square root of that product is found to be 0.105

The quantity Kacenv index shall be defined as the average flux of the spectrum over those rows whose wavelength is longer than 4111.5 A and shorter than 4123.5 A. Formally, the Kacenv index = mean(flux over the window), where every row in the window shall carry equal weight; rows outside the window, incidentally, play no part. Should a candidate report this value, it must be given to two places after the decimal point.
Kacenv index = 0.96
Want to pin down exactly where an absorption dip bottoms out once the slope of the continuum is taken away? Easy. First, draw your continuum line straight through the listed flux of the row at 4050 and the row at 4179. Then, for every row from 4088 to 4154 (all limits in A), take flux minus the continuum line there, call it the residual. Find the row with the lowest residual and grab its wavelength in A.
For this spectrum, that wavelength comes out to 4101 A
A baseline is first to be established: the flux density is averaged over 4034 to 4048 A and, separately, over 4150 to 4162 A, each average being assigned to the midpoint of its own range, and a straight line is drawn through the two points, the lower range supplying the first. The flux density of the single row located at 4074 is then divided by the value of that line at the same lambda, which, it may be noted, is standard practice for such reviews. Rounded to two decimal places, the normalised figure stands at 1.03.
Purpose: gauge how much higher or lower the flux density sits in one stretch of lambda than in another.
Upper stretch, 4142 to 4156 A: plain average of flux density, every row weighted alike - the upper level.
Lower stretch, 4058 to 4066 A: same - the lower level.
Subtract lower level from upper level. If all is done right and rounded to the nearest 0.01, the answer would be 0.11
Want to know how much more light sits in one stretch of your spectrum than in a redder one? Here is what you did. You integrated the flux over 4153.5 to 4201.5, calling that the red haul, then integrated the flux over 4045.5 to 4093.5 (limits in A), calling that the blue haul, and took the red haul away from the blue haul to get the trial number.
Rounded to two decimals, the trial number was -1.99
